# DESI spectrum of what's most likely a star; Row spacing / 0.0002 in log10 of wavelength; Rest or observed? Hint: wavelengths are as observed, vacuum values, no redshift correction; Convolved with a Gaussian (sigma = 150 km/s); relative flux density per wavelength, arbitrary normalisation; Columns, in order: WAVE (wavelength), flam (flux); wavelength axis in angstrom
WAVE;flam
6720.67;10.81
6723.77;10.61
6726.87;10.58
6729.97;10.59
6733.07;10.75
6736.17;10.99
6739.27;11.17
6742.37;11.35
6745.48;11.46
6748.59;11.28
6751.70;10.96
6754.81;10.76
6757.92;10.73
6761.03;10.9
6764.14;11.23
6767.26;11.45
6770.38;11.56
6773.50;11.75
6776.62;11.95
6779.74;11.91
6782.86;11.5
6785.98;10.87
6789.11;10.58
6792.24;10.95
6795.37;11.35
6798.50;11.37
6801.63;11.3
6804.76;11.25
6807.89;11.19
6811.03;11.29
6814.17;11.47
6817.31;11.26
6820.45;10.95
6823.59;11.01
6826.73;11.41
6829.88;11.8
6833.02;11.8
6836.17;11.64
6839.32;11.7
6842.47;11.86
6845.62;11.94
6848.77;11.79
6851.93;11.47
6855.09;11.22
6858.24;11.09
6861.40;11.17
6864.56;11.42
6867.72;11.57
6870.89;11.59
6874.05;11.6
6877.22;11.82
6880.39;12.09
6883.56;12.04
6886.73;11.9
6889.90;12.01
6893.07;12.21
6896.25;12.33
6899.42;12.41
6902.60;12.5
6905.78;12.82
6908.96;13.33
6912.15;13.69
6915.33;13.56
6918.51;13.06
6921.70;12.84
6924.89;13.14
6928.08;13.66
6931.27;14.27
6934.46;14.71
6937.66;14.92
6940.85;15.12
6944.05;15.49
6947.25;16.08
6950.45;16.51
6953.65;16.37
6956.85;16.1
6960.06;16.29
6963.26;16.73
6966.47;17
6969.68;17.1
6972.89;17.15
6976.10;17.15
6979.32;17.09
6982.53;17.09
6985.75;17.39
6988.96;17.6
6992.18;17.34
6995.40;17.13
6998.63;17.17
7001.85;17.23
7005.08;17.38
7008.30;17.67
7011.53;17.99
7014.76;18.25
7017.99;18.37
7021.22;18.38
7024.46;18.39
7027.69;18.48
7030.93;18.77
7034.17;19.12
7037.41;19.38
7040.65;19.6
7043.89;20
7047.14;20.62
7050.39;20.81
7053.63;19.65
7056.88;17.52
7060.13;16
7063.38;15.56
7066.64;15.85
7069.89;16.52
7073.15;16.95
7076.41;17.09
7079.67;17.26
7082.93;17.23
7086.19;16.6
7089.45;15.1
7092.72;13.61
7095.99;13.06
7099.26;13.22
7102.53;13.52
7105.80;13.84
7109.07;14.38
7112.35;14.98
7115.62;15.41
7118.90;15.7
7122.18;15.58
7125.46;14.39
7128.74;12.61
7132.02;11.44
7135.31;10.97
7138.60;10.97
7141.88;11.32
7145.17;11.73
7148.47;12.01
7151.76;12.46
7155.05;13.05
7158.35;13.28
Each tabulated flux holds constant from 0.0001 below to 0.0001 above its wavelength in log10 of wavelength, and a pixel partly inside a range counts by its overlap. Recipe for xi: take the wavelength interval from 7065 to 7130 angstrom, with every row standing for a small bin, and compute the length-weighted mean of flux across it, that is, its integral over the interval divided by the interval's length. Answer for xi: 15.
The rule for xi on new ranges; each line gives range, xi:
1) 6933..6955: 16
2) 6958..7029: 17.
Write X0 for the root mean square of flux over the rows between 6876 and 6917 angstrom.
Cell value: 12.5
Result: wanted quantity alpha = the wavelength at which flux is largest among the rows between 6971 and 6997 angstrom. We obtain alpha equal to 6988.96 angstrom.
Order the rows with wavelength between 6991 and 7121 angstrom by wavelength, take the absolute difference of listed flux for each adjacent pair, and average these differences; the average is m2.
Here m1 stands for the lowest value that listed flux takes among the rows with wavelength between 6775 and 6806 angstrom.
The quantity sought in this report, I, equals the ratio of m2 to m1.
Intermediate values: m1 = 10.58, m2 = 0.45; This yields 0.043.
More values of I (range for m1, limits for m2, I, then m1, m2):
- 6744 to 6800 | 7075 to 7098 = 0.069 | 10.58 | 0.73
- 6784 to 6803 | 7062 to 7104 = 0.050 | 10.58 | 0.53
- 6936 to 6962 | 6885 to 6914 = 0.015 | 14.92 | 0.22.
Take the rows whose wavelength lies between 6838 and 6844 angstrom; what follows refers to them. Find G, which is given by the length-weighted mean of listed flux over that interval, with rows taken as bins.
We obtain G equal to 11.8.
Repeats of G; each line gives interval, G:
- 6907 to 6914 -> 13.5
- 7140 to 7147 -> 11.5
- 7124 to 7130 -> 13.5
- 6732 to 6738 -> 10.9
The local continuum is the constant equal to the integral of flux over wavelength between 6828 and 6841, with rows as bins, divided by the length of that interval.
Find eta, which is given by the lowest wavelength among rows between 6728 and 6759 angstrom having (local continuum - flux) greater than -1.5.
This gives 6729.97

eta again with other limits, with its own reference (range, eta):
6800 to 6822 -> 6801.63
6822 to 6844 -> 6823.59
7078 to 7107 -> 7095.99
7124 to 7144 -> 7128.74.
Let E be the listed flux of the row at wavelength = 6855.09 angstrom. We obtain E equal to 11.22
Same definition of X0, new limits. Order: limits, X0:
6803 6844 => 11.4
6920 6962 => 15.1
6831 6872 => 11.6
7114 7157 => 13.0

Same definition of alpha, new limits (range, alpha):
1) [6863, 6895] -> 6893.07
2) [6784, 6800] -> 6798.50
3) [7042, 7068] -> 7050.39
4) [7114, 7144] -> 7118.90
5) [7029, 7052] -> 7050.39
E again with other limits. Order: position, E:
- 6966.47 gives 17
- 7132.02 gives 11.44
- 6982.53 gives 17.09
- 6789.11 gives 10.58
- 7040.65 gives 19.6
